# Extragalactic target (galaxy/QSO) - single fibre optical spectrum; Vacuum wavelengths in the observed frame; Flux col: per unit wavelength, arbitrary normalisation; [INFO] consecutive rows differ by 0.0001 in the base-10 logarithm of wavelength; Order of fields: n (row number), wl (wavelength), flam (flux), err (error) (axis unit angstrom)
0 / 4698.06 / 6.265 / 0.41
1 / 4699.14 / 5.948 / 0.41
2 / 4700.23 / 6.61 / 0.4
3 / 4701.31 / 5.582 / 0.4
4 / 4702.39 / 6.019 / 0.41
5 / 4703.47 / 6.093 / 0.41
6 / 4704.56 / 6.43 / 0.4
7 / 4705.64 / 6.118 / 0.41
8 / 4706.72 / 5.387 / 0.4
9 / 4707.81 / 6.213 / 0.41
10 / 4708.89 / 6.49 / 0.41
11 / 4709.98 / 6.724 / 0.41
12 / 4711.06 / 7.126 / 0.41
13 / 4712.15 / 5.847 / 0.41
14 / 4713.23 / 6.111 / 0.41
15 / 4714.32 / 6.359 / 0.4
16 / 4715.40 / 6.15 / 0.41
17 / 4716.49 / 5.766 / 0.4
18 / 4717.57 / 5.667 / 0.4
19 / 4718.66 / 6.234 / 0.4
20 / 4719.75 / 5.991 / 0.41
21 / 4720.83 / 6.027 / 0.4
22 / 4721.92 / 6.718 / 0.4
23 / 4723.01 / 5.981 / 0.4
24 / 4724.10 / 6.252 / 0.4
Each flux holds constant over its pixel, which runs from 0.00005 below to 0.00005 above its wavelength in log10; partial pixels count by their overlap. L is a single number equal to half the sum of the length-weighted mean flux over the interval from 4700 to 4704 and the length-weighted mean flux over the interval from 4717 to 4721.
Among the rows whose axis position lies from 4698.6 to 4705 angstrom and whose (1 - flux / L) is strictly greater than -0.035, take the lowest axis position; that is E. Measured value 4699.14 angstrom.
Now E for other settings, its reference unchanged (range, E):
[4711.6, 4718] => 4712.15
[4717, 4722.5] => 4717.57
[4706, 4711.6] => 4706.72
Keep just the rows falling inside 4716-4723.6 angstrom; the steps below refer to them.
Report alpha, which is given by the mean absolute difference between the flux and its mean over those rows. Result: 0.24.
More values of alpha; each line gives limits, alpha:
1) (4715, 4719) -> 0.24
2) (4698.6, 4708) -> 0.28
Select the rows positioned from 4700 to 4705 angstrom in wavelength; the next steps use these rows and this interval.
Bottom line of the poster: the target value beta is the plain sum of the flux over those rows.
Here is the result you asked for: 30.7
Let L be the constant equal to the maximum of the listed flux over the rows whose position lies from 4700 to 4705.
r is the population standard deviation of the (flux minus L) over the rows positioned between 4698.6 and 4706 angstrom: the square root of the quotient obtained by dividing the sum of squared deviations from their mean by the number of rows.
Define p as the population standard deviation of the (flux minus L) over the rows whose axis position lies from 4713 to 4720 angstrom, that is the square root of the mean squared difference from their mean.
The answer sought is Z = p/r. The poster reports 0.75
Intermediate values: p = 0.23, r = 0.308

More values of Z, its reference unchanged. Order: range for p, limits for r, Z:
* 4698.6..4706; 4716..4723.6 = 0.96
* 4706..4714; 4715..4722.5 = 1.66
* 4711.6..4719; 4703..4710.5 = 0.61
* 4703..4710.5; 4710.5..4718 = 0.86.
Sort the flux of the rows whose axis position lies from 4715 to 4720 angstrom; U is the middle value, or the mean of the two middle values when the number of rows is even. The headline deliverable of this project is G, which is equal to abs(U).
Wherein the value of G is 5.99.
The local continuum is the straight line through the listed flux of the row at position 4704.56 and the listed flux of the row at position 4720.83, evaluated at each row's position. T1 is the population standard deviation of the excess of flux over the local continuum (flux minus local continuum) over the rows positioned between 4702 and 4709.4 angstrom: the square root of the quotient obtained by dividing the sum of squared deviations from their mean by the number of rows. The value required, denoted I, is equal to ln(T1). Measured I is -1.06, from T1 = 0.347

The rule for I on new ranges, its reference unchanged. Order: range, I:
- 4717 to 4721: -1.52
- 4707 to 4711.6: -1.01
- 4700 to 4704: -1.03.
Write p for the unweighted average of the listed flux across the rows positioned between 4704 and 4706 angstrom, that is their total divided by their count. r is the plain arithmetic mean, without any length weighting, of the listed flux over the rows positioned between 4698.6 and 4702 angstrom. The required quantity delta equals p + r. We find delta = 12.3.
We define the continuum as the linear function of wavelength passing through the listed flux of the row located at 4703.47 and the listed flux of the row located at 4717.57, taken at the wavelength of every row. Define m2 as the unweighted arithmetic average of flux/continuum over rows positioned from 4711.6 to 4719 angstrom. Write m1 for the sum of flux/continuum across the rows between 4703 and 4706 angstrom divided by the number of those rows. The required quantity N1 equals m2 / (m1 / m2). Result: 1.08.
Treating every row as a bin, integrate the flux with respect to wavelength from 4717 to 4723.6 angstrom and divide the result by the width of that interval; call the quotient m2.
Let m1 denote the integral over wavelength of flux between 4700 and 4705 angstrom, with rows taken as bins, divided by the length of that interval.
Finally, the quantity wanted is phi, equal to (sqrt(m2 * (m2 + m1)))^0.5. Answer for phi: 2.938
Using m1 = 6.11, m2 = 6.10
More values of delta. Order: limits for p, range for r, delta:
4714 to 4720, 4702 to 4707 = 12.0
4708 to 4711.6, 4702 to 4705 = 13.0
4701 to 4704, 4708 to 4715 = 12.3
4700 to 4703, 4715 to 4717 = 12.0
